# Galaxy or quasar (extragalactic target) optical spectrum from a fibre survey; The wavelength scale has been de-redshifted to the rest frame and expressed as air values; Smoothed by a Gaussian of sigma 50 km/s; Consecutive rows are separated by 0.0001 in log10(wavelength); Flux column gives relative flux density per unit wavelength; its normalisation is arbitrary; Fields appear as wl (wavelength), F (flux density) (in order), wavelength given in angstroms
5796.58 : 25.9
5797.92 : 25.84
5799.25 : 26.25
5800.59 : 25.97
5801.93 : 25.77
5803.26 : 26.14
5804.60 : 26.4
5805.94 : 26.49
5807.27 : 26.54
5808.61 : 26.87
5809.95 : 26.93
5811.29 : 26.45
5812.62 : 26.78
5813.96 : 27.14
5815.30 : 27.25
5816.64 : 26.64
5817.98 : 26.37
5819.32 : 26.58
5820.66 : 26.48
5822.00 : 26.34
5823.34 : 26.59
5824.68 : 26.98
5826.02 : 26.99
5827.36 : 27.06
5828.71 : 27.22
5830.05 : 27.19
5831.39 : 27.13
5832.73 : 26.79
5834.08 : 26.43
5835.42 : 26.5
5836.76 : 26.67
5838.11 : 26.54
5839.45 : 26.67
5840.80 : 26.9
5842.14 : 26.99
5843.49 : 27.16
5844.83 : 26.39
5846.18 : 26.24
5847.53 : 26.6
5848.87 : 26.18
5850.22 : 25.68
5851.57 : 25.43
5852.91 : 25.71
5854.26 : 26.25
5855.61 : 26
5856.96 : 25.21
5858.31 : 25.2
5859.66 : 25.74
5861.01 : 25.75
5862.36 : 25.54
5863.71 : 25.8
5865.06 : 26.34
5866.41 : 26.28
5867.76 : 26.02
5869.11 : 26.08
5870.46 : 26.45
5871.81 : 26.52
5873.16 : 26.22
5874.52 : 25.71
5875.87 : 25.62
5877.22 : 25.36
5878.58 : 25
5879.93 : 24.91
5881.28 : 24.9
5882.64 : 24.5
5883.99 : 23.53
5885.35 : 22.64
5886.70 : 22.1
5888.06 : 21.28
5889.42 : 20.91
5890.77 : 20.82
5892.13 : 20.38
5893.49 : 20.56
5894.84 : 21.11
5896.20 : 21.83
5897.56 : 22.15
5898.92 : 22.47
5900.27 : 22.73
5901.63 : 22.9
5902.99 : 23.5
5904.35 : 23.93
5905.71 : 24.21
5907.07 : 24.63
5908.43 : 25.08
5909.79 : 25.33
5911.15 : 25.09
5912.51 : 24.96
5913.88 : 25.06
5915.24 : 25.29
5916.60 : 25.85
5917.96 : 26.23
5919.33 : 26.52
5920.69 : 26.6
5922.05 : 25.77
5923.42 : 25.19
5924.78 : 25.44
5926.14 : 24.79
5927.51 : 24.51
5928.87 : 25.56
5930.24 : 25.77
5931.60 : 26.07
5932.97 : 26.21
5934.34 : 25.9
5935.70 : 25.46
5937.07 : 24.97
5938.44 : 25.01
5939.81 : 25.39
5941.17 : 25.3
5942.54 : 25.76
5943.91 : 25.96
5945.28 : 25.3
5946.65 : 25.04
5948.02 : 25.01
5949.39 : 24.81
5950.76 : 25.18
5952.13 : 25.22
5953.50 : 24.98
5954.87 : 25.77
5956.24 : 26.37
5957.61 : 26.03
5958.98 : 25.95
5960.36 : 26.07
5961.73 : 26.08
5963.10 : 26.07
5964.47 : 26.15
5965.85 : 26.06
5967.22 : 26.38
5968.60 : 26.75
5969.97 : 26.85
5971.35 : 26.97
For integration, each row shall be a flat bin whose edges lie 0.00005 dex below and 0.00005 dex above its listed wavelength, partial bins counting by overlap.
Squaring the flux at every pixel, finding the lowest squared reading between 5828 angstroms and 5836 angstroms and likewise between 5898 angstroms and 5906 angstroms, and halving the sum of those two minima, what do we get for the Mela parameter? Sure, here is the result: 602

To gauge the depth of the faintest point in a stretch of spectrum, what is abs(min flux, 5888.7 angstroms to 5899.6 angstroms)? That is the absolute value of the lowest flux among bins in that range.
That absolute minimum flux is 20.4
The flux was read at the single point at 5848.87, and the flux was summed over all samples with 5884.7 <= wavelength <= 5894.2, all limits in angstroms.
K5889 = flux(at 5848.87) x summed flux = 3893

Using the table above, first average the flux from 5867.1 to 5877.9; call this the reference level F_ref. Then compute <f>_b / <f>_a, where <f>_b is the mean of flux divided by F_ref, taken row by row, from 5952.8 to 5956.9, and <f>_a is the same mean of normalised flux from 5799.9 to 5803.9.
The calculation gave 0.99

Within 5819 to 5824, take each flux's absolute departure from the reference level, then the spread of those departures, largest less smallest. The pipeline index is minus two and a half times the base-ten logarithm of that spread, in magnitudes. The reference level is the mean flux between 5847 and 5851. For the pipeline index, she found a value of 1.5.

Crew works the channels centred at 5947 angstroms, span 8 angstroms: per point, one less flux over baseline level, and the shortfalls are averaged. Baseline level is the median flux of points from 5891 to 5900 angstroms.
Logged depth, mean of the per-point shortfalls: -0.175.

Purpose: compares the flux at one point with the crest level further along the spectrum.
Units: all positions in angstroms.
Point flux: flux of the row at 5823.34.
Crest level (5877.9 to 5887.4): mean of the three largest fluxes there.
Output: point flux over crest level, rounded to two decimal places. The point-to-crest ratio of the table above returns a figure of 1.07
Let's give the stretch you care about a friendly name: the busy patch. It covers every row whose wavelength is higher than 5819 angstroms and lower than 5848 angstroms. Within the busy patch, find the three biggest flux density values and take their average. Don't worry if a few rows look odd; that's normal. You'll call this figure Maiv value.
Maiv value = 27.2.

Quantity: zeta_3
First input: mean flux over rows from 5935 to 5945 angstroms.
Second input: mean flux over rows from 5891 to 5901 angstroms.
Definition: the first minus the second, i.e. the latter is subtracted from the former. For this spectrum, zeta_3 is 3.8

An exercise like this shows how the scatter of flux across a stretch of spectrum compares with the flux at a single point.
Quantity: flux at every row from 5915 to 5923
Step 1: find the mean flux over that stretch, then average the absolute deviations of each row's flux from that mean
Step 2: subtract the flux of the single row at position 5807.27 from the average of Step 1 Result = -26.1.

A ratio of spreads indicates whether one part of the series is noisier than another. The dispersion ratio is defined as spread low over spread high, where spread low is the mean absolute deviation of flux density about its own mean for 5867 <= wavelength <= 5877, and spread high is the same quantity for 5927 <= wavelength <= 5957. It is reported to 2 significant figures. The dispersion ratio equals 0.65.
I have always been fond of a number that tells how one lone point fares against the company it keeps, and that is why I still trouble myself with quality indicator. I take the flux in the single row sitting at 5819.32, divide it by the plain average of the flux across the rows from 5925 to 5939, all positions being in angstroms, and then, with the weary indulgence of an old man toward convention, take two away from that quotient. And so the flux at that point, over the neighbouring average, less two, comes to -0.95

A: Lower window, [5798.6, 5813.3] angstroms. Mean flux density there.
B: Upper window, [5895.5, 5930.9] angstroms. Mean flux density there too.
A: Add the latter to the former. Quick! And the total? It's 51.1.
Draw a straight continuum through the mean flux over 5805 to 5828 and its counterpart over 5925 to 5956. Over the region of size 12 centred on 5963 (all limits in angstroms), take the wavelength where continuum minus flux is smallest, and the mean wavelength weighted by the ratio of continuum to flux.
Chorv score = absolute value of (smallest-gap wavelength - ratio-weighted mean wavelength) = 5.5 angstroms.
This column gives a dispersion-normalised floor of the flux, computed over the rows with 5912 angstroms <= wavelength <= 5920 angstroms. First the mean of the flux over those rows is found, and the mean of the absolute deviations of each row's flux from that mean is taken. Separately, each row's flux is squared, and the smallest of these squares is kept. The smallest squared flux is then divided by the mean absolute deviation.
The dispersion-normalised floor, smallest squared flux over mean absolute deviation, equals 1136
